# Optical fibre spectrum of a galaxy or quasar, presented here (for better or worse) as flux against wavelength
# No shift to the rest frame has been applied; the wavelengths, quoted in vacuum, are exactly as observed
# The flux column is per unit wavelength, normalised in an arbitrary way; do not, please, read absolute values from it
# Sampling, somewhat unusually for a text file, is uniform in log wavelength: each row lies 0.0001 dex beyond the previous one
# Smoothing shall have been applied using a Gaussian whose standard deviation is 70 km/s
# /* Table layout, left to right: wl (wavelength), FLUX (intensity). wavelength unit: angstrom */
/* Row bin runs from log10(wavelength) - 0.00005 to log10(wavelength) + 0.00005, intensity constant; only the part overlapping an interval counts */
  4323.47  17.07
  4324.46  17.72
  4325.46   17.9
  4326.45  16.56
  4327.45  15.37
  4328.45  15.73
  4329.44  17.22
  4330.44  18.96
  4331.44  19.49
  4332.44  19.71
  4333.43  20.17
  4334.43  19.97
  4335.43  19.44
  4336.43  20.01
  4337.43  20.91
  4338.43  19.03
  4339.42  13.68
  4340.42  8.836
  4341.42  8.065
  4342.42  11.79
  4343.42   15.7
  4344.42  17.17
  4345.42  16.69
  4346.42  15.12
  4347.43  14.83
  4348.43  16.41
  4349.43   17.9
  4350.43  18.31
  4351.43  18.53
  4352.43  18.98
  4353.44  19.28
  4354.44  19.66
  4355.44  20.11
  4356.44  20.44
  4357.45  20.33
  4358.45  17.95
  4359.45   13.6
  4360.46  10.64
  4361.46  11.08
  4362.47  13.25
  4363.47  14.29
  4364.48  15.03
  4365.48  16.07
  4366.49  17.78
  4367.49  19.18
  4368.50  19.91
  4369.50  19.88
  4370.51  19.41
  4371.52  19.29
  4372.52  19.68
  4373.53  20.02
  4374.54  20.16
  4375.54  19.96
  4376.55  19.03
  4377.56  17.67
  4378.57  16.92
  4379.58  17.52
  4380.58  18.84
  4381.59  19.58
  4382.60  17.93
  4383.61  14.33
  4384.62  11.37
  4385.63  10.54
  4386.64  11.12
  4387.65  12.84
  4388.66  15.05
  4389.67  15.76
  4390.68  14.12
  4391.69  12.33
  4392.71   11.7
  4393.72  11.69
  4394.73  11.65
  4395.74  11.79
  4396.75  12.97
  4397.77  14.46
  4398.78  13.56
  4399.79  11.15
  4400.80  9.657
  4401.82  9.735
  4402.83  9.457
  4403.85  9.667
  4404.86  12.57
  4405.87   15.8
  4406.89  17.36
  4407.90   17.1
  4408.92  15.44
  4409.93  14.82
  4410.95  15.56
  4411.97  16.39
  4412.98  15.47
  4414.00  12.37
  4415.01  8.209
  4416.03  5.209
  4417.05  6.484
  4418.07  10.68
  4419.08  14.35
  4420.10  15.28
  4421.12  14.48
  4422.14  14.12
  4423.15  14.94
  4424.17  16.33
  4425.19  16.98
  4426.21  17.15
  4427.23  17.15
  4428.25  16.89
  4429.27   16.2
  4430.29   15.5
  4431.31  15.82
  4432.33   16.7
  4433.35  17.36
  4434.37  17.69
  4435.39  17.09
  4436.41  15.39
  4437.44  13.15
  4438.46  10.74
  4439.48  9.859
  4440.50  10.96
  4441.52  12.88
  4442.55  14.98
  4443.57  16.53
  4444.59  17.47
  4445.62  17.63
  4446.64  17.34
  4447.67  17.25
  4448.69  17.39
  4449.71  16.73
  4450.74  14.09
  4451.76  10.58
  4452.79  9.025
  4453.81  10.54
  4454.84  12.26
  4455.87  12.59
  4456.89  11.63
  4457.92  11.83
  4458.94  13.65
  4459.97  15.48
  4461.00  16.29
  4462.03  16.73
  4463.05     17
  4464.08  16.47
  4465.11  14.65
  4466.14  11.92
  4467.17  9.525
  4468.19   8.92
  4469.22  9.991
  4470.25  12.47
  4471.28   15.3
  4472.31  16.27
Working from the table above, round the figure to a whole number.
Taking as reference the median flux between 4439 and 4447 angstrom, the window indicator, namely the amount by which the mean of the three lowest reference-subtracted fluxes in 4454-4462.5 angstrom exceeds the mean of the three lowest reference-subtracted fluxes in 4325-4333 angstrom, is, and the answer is -4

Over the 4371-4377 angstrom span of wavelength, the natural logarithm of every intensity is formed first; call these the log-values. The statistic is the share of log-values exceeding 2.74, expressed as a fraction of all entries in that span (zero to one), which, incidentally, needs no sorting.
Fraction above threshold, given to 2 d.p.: 1.00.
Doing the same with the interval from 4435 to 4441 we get 0.17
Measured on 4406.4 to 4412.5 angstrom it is 0.67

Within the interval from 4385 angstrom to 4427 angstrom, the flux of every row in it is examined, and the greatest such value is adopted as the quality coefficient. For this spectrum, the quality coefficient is 17.36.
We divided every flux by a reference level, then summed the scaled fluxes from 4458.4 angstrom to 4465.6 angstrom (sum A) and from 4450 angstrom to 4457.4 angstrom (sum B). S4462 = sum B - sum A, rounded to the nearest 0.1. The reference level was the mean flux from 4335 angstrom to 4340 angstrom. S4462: -1.6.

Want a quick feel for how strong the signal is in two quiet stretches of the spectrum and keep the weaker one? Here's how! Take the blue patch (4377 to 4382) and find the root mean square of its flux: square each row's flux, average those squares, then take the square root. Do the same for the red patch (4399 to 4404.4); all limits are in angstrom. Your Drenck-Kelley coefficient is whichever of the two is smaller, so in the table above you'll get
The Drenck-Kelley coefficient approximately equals 10.0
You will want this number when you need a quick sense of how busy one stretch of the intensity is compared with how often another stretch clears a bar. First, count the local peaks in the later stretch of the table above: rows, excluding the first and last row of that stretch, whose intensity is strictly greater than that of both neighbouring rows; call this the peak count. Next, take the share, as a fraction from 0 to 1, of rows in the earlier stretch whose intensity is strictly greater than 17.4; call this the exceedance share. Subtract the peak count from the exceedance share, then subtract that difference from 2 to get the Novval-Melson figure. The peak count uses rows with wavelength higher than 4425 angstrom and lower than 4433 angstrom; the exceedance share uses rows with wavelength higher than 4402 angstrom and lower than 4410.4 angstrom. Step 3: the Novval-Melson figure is 2.00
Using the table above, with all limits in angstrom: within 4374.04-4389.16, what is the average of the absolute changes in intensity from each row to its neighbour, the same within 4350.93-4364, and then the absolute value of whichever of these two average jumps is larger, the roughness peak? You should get 1.4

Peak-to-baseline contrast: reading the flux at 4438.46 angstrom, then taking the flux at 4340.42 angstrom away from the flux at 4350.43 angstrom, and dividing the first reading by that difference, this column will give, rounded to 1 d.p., 1.1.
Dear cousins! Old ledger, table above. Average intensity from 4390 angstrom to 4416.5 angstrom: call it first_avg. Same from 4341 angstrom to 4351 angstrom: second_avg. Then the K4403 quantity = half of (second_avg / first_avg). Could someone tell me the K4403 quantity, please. 0.60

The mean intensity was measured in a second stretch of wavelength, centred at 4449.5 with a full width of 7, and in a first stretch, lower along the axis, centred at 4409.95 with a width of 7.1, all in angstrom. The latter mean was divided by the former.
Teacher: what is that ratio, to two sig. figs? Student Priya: 1.1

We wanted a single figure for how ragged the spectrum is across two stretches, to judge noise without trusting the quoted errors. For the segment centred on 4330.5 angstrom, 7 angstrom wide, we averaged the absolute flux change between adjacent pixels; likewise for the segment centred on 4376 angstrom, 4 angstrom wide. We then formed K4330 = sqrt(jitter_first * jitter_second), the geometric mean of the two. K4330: 0.8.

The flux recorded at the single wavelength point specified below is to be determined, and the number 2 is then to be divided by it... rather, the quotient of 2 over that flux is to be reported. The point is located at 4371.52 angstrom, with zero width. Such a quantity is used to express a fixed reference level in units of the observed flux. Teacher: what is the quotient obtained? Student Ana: 0.10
